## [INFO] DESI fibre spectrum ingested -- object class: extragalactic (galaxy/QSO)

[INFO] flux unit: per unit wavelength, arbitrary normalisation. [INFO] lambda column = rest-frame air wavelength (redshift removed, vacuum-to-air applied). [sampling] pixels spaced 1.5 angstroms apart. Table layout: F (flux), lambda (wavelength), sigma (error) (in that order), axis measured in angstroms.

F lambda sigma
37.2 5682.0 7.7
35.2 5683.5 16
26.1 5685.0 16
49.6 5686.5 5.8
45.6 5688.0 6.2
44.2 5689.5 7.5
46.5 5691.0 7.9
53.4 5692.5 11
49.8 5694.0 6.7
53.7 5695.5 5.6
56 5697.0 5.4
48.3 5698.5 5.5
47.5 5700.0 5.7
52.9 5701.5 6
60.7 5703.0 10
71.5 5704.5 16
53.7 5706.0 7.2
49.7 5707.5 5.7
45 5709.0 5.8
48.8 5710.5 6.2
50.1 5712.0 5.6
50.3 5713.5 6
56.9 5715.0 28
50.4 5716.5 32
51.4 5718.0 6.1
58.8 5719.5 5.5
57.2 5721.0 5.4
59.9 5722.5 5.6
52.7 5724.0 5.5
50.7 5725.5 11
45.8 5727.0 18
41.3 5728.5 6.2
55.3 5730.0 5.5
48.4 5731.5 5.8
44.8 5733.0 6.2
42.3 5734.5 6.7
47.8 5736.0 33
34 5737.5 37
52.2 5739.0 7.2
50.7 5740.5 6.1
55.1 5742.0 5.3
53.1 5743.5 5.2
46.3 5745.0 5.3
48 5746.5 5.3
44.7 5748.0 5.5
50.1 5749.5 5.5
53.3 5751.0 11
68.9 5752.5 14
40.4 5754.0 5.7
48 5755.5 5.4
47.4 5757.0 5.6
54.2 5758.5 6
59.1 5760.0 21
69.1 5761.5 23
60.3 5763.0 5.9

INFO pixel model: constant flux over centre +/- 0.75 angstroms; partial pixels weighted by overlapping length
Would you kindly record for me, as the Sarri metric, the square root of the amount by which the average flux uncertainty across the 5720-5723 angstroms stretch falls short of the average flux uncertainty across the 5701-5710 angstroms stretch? 1.7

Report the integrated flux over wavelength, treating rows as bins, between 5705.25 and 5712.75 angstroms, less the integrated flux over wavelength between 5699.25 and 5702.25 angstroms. 220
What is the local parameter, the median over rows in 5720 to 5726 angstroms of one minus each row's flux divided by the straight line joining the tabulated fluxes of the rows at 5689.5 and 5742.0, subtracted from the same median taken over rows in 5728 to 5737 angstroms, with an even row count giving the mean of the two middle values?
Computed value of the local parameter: 0.21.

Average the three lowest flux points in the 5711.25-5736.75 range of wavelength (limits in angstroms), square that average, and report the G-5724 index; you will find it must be 1832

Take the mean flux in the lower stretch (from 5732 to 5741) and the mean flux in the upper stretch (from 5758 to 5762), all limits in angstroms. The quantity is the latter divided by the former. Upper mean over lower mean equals 1.34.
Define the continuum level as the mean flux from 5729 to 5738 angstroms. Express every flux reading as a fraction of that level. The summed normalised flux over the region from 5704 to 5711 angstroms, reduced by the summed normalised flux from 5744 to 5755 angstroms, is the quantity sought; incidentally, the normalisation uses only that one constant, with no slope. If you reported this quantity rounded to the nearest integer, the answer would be -2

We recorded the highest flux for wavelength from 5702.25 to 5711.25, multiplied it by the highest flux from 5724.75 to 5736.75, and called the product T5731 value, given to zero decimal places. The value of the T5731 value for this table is 3954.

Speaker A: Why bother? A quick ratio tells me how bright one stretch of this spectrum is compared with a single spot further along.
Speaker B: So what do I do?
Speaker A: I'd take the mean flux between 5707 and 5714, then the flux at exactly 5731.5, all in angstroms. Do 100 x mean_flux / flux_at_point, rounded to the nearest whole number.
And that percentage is 101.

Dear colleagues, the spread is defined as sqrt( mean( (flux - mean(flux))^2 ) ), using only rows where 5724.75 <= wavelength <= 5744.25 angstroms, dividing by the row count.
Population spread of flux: 5.9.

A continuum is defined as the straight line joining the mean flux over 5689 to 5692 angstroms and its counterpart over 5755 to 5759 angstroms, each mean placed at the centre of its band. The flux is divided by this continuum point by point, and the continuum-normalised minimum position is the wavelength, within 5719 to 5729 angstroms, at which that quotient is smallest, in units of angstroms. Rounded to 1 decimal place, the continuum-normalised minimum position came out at 5728.5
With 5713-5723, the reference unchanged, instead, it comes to 5716.5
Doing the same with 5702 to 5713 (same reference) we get 5709.0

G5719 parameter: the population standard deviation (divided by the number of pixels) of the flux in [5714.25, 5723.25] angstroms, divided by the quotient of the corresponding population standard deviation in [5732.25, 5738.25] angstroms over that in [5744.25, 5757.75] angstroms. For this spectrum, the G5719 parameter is 5.3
